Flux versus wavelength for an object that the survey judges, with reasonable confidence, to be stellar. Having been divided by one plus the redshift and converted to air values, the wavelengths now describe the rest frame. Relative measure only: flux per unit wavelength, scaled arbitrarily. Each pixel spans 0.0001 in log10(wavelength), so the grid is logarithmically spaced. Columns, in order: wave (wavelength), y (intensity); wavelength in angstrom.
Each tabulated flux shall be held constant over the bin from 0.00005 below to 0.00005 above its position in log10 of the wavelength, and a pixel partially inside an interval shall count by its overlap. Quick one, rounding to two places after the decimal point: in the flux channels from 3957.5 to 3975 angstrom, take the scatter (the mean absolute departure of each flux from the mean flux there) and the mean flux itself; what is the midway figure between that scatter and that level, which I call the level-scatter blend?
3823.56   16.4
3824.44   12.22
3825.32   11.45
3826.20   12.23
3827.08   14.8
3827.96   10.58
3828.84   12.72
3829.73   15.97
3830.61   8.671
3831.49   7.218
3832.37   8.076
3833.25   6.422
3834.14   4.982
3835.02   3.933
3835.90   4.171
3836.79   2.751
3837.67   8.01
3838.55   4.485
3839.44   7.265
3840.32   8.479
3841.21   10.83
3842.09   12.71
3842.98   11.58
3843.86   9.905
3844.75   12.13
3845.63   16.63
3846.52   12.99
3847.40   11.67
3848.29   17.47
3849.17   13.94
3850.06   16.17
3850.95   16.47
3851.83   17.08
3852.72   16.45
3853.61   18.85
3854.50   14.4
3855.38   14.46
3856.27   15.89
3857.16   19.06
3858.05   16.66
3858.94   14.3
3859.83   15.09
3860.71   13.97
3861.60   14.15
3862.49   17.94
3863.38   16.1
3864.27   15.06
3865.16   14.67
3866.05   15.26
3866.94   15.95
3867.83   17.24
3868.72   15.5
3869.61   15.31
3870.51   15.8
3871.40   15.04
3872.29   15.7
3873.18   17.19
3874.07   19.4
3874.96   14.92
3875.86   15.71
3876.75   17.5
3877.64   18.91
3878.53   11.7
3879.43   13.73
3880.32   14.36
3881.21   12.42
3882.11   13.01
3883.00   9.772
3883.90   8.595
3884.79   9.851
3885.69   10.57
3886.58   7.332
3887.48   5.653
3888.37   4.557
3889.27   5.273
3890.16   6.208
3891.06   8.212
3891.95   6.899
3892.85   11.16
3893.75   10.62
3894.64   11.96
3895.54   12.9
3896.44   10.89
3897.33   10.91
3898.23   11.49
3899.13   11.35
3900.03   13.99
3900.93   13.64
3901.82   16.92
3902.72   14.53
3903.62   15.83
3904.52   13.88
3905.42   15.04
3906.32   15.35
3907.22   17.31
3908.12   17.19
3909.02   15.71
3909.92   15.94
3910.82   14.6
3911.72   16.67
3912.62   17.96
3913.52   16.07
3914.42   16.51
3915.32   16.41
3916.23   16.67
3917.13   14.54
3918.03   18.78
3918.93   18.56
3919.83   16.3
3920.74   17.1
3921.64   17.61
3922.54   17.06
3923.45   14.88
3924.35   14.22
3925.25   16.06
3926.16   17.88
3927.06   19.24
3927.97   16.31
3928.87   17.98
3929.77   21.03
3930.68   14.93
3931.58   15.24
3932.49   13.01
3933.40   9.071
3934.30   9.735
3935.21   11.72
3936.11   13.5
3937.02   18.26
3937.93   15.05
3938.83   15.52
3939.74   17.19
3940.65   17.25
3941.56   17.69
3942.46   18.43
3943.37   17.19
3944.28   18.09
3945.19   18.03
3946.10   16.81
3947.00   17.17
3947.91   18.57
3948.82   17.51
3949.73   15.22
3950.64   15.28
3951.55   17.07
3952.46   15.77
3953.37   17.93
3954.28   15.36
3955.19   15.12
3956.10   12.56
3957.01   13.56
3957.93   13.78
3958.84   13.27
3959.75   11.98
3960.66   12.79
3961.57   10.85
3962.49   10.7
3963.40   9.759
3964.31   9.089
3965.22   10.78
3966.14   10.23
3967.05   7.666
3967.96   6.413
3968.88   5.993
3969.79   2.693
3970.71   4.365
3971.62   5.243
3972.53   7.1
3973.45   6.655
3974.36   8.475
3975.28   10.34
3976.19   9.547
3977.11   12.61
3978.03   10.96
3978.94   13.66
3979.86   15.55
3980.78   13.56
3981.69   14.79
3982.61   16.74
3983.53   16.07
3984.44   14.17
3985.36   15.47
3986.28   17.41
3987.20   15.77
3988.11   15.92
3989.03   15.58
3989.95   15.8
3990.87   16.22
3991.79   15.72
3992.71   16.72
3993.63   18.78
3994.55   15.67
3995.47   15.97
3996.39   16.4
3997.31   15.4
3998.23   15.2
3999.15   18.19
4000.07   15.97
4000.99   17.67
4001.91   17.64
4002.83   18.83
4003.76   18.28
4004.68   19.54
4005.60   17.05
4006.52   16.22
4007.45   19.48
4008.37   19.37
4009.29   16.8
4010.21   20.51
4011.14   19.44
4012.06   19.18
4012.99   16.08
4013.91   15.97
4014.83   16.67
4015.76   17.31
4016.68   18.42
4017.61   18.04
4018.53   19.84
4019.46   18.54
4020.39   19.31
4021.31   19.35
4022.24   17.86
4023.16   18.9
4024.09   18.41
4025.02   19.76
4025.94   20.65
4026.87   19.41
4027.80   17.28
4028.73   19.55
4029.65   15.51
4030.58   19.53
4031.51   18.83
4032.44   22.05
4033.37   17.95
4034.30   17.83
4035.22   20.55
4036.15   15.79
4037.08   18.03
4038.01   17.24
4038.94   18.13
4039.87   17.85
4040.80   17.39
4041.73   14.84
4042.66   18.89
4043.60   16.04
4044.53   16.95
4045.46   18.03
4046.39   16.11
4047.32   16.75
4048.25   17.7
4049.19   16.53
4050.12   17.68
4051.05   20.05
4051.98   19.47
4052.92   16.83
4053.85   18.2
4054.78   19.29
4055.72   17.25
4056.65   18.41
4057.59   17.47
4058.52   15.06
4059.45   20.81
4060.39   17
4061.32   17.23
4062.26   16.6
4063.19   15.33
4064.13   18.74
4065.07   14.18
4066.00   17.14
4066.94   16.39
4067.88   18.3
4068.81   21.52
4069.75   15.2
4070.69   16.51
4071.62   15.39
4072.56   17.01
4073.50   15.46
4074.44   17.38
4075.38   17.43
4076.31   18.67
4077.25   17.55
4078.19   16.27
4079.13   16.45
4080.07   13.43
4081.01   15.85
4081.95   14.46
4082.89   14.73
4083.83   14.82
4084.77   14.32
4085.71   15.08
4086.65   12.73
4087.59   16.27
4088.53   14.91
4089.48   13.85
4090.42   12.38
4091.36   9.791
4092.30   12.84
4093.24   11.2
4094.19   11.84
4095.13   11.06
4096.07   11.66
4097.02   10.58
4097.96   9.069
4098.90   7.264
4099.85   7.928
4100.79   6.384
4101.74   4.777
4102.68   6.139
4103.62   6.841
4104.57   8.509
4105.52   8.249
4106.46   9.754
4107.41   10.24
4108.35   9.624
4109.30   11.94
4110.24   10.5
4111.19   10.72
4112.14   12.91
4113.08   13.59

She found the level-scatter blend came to 5.73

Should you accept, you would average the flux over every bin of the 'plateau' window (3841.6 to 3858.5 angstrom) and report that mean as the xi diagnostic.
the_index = 15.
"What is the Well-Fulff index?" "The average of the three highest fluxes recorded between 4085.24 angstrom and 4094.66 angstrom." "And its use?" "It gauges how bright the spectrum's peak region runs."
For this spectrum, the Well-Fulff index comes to 15.4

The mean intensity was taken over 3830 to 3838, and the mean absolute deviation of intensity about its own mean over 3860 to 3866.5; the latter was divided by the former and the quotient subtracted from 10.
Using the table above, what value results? 9.84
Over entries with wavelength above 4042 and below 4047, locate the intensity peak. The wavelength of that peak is 4042.66 angstrom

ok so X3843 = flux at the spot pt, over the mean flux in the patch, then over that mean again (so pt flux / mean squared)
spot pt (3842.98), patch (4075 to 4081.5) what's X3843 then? 0.042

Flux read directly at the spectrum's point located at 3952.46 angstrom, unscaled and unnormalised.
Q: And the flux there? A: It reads 15.77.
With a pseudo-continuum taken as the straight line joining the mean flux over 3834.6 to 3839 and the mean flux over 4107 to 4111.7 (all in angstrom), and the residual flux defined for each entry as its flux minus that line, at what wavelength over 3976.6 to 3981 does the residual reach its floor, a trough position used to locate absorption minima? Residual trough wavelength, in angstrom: 3978.03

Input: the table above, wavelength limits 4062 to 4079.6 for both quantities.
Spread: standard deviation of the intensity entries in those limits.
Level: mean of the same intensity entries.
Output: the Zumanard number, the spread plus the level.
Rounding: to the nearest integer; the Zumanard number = 19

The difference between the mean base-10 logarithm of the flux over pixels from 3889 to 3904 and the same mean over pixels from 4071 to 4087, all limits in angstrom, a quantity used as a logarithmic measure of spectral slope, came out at -0.16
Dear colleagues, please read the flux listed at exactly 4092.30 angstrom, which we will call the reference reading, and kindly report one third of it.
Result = 4.3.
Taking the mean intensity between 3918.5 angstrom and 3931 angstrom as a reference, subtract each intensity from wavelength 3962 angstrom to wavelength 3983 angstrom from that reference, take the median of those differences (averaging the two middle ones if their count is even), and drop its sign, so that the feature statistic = 7.3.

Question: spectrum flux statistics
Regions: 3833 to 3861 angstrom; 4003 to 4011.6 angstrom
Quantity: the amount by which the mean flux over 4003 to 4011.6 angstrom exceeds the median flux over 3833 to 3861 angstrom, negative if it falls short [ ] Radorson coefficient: 5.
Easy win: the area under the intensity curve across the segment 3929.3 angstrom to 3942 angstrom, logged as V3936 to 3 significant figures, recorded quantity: 190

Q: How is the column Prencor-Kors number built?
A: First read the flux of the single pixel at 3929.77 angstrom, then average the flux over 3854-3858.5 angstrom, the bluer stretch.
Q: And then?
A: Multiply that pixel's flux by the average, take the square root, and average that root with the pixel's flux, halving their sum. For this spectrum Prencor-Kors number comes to 19.7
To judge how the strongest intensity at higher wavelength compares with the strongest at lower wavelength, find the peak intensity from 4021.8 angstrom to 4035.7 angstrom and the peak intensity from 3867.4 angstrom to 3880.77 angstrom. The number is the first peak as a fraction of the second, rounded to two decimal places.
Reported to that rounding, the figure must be 1.14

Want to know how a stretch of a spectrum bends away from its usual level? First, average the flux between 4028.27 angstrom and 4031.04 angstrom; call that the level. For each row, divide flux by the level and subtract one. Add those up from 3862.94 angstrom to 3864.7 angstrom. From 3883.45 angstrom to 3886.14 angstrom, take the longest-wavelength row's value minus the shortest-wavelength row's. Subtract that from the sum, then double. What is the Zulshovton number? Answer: -0.8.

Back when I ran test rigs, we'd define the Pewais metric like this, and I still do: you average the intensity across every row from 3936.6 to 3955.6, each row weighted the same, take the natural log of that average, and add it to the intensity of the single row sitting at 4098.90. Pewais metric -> 10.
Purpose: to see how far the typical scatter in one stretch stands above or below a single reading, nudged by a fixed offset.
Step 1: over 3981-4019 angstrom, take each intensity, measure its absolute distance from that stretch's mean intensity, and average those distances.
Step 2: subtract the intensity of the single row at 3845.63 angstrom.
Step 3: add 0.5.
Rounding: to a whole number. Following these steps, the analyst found -15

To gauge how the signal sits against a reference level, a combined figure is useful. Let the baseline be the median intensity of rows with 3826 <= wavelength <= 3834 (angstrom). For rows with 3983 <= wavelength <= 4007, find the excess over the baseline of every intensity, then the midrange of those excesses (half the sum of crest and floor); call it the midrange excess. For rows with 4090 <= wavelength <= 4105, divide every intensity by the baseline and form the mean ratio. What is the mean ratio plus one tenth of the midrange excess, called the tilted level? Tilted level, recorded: 1.50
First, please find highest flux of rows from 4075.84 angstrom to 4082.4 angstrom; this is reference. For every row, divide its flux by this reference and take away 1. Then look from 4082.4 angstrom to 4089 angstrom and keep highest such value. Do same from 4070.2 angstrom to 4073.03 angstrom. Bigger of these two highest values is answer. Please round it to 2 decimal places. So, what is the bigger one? -0.09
